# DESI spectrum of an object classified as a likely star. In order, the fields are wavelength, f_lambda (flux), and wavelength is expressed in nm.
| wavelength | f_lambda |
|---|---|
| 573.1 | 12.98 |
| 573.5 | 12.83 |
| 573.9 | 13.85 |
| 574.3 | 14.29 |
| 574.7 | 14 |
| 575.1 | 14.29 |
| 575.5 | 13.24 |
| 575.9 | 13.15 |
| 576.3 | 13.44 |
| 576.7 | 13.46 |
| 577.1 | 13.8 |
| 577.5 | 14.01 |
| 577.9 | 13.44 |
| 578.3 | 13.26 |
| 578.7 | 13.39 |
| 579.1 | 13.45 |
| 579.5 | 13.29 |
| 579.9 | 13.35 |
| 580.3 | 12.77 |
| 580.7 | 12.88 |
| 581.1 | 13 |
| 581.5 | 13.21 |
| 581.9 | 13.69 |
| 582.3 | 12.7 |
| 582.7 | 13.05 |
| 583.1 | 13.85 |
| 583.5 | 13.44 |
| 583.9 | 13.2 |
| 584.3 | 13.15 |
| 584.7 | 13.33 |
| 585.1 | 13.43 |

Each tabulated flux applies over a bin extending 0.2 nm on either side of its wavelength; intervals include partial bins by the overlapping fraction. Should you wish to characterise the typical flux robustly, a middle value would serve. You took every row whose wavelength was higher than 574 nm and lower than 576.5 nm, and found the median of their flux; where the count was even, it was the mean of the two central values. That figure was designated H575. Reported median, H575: 13.7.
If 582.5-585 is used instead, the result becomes 13.3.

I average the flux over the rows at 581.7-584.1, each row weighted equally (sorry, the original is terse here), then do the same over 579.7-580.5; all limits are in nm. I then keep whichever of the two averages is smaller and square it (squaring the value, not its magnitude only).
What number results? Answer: 171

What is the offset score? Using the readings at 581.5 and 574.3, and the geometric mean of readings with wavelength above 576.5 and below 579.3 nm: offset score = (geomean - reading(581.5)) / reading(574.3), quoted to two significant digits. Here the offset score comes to 0.023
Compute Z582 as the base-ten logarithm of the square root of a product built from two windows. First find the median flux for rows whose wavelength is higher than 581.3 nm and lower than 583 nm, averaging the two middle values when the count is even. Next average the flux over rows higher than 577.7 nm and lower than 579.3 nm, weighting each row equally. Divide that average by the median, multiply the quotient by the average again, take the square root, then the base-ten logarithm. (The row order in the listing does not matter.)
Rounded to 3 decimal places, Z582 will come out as 0.567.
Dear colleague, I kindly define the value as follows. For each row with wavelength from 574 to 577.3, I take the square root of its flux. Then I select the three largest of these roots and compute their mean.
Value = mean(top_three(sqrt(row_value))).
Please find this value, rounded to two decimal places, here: 3.77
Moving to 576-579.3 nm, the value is 3.71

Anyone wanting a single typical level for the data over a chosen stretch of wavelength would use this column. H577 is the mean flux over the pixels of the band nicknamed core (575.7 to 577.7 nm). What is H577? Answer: 13.6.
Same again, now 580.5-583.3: 13.2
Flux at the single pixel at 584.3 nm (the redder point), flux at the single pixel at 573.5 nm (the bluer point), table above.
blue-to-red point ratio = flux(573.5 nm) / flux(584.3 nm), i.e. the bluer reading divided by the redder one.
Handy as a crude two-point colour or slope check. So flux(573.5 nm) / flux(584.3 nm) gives 0.98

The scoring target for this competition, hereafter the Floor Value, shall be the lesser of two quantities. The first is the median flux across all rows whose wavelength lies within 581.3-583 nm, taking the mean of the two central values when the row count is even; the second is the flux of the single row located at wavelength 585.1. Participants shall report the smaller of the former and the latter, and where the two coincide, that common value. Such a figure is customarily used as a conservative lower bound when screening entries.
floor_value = 13.1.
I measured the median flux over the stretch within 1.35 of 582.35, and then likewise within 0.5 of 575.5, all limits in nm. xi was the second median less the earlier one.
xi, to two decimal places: 0.03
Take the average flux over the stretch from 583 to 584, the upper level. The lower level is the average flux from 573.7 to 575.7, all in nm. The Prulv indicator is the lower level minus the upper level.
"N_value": 0.44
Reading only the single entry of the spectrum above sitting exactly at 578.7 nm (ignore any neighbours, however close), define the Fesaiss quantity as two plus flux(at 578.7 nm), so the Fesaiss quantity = 15.4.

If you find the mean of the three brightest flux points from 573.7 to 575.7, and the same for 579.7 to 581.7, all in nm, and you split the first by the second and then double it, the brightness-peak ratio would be 2.15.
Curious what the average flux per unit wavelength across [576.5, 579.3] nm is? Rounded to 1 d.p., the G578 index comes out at 13.5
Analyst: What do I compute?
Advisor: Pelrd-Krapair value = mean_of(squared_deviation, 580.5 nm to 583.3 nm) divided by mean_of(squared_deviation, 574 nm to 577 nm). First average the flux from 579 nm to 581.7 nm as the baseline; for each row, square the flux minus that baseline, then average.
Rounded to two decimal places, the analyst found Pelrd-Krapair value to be 0.30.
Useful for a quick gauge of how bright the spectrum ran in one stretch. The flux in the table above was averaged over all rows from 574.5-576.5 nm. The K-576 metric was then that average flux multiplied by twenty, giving 272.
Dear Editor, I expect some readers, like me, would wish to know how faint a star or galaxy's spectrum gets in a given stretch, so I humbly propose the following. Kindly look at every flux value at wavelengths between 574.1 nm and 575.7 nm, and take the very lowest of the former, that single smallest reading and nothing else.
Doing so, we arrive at 13.24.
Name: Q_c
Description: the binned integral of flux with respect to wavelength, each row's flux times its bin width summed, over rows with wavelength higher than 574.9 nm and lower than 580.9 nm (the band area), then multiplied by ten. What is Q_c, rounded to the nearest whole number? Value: 805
